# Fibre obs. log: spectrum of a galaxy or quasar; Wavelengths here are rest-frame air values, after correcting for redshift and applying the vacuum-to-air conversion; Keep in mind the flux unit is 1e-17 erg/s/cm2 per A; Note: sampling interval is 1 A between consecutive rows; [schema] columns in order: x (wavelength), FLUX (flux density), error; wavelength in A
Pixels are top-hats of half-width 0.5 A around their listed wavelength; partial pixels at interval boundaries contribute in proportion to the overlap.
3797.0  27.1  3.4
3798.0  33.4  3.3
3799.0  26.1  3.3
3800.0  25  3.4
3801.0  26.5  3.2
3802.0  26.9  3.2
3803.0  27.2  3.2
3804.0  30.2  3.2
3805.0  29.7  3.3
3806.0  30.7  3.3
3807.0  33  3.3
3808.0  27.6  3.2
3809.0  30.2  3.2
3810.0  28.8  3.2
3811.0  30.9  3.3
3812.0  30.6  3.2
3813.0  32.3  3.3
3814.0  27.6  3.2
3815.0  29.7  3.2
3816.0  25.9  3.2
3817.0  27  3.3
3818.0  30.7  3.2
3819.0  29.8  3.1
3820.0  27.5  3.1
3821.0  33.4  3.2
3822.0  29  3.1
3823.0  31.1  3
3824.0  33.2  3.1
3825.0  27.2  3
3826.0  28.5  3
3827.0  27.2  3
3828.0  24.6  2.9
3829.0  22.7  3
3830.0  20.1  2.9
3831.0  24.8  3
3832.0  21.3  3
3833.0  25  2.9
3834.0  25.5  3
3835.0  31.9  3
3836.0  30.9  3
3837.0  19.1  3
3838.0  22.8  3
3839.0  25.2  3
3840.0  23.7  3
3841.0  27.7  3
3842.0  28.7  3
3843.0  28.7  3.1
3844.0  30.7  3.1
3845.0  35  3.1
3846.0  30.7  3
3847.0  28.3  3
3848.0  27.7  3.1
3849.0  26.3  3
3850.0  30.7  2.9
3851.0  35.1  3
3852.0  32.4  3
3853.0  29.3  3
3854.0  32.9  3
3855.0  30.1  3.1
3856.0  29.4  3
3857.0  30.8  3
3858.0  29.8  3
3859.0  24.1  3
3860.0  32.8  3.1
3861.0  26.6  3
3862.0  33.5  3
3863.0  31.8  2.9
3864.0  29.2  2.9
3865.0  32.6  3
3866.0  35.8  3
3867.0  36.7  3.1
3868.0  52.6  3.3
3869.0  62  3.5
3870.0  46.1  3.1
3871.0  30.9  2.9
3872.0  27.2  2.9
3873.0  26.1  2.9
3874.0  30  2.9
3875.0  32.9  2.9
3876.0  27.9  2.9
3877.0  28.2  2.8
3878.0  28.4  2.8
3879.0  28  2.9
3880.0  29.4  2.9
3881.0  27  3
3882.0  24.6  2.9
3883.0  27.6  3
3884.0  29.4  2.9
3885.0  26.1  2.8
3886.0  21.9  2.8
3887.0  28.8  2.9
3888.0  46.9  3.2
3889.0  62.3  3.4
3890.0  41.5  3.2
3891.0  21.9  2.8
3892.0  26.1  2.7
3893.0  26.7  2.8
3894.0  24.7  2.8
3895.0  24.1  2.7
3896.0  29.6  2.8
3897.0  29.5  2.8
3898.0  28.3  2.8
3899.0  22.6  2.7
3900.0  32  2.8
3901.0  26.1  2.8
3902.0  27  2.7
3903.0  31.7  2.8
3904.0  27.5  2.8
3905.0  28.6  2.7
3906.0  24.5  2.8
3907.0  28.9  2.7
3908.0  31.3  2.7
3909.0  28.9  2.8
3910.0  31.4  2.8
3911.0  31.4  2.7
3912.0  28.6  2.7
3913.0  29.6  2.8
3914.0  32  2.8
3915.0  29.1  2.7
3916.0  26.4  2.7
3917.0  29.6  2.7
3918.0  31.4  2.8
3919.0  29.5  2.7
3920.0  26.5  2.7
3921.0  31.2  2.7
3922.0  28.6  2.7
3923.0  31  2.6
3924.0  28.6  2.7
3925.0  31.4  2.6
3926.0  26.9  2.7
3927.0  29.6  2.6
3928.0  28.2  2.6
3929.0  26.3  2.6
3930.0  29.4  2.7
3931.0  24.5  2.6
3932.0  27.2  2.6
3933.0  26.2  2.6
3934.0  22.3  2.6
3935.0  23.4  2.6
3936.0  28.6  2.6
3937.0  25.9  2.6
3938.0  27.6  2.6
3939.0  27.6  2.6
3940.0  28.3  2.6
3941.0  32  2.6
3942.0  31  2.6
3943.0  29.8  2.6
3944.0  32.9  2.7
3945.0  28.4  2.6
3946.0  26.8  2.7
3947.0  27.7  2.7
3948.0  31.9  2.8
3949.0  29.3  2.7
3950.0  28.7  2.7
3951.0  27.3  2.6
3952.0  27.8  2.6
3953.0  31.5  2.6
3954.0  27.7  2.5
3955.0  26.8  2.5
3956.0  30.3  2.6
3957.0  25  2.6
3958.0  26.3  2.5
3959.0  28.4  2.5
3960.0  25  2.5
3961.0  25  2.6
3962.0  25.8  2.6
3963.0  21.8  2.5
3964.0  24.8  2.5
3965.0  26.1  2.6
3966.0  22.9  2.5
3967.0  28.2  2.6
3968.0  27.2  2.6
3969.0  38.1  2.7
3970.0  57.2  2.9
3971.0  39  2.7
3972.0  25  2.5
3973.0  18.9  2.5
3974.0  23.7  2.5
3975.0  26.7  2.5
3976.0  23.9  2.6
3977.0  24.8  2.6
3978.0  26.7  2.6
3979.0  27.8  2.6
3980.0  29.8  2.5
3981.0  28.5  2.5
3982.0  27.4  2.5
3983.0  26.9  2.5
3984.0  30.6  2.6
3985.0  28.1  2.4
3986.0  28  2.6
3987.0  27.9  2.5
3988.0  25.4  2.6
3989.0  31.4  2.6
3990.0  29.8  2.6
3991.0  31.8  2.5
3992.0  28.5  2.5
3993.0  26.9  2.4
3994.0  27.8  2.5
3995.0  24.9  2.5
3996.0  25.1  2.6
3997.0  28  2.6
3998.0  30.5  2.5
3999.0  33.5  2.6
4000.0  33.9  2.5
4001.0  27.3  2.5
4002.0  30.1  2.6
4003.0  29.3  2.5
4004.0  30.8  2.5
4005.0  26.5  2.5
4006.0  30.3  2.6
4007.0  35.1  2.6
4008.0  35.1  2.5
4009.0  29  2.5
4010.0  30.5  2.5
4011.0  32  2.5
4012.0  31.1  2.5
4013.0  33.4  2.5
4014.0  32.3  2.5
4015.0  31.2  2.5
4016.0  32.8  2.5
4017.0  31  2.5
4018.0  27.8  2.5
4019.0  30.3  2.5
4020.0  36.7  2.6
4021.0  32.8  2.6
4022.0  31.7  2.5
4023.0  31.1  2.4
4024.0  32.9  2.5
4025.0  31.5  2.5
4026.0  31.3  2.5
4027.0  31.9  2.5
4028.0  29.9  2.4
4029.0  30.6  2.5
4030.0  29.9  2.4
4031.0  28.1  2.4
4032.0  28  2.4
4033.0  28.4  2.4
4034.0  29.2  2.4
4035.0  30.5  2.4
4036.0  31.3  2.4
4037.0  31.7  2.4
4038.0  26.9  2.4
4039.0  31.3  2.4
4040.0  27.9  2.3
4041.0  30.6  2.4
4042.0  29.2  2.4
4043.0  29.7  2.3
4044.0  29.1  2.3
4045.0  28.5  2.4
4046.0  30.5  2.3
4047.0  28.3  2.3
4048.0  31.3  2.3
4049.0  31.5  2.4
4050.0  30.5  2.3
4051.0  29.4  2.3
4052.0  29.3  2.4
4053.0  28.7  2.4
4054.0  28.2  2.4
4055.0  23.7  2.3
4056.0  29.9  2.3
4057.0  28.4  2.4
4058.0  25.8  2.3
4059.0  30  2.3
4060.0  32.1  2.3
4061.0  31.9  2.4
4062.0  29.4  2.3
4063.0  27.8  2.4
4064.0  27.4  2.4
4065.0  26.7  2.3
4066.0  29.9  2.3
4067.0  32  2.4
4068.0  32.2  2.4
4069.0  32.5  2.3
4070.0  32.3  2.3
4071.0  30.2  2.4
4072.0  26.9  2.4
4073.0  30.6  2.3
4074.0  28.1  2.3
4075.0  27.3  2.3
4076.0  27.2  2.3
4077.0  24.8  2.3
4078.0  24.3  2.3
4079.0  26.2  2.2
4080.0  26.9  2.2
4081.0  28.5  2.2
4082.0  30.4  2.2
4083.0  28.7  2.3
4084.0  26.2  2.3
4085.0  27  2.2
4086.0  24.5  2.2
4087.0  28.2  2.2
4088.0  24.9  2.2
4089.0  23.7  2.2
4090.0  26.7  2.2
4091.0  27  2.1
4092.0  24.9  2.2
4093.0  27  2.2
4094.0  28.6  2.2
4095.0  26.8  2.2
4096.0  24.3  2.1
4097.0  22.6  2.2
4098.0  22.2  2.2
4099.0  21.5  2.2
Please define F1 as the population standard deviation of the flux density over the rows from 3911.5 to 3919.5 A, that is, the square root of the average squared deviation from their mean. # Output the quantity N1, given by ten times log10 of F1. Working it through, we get 2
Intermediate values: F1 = 1.6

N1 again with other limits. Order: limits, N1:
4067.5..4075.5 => 3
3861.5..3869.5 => 10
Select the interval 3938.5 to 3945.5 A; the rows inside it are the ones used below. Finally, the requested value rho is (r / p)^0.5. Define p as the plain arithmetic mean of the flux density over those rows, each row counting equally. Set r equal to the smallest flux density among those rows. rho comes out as 0.959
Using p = 30.0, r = 27.6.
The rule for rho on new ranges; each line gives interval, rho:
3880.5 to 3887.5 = 0.909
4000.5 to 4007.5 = 0.941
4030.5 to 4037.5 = 0.973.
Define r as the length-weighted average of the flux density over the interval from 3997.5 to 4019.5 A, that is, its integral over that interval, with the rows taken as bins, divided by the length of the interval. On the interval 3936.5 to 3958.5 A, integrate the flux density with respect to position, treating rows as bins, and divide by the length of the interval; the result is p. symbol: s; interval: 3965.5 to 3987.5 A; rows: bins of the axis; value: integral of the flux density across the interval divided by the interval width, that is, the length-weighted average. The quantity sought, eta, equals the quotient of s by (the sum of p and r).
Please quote 0.485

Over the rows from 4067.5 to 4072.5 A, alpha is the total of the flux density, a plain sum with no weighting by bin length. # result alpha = 154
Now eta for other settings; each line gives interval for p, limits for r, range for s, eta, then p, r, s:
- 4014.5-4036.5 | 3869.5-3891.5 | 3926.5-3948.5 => 0.449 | 30.9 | 32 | 28.0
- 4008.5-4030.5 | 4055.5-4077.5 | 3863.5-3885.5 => 0.538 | 31.4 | 29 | 32.7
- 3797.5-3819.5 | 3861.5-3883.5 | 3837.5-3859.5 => 0.468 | 29.1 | 33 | 29.1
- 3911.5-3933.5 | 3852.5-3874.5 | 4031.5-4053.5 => 0.475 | 28.7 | 34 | 29.6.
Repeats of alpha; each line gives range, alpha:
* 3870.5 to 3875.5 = 147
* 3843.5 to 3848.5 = 152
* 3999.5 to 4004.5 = 151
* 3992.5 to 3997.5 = 133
